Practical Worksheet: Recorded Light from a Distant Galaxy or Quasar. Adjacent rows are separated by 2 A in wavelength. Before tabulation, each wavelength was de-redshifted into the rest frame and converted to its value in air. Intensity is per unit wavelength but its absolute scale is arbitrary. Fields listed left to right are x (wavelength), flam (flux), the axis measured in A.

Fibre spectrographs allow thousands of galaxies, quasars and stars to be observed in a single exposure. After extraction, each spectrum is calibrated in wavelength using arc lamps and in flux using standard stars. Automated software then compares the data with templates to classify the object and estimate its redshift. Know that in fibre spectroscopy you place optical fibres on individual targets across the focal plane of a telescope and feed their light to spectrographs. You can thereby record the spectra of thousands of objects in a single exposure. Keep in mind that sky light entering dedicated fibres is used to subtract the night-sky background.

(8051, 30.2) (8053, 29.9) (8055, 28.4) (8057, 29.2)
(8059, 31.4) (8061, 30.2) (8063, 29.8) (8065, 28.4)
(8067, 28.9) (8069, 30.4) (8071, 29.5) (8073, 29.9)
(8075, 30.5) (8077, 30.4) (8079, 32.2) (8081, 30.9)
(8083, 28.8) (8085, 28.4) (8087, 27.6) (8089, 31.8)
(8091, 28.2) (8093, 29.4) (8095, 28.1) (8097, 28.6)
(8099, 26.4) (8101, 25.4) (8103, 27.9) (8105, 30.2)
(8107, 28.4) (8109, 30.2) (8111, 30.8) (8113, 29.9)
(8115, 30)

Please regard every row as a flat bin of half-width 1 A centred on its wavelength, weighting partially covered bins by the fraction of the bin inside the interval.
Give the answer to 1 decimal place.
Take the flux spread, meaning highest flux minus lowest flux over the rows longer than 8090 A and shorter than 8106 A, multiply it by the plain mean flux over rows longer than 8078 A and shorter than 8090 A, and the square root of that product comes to 12.0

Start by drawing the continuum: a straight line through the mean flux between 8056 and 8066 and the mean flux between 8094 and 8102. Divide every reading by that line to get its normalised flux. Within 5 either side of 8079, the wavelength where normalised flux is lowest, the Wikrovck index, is 8083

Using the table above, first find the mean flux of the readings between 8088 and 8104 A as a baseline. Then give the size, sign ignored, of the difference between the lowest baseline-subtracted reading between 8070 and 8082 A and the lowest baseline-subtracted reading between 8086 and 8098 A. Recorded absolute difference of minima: 1.9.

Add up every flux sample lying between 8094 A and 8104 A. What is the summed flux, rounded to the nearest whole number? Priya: 136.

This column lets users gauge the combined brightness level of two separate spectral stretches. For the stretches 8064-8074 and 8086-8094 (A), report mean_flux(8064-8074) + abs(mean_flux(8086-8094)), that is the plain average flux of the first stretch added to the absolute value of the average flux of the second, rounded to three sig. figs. 58.7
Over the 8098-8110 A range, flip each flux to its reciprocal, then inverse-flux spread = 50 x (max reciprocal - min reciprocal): 0.31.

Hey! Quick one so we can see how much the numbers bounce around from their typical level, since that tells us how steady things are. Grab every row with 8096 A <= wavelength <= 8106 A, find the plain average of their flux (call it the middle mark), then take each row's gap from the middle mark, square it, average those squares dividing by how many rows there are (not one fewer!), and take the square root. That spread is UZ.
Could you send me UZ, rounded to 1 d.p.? 1.7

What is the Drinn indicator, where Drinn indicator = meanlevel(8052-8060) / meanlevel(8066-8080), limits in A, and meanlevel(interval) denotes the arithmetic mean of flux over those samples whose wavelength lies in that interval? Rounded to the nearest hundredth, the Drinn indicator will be 0.98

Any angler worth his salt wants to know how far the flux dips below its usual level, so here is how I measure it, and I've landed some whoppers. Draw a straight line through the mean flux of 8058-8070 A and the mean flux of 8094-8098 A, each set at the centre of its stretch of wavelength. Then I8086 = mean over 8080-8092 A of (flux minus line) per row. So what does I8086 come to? 0.5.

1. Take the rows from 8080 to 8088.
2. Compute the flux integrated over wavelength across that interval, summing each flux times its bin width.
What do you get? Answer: 231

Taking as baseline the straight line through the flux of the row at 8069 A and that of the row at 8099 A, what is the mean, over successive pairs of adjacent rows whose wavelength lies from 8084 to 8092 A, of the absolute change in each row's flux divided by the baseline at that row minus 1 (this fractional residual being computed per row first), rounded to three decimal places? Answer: 0.100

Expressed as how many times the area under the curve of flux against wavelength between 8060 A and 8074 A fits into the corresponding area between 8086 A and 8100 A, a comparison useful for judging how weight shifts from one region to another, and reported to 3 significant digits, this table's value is 0.966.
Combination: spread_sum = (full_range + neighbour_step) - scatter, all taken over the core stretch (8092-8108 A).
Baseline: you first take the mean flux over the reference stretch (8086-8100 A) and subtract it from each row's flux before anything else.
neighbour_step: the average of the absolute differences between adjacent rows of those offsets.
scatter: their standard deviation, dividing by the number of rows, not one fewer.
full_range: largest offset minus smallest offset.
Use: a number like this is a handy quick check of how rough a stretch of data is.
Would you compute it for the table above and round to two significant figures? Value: 5.0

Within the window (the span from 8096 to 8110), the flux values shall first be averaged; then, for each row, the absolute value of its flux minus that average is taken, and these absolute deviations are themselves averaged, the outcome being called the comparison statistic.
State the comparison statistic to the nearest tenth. 1.4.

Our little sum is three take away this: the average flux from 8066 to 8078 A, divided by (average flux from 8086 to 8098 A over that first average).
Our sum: -28.0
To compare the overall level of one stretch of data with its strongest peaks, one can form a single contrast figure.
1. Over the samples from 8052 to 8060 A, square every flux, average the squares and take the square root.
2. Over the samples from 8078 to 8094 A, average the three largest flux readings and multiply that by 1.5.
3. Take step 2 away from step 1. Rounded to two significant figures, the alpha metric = -18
